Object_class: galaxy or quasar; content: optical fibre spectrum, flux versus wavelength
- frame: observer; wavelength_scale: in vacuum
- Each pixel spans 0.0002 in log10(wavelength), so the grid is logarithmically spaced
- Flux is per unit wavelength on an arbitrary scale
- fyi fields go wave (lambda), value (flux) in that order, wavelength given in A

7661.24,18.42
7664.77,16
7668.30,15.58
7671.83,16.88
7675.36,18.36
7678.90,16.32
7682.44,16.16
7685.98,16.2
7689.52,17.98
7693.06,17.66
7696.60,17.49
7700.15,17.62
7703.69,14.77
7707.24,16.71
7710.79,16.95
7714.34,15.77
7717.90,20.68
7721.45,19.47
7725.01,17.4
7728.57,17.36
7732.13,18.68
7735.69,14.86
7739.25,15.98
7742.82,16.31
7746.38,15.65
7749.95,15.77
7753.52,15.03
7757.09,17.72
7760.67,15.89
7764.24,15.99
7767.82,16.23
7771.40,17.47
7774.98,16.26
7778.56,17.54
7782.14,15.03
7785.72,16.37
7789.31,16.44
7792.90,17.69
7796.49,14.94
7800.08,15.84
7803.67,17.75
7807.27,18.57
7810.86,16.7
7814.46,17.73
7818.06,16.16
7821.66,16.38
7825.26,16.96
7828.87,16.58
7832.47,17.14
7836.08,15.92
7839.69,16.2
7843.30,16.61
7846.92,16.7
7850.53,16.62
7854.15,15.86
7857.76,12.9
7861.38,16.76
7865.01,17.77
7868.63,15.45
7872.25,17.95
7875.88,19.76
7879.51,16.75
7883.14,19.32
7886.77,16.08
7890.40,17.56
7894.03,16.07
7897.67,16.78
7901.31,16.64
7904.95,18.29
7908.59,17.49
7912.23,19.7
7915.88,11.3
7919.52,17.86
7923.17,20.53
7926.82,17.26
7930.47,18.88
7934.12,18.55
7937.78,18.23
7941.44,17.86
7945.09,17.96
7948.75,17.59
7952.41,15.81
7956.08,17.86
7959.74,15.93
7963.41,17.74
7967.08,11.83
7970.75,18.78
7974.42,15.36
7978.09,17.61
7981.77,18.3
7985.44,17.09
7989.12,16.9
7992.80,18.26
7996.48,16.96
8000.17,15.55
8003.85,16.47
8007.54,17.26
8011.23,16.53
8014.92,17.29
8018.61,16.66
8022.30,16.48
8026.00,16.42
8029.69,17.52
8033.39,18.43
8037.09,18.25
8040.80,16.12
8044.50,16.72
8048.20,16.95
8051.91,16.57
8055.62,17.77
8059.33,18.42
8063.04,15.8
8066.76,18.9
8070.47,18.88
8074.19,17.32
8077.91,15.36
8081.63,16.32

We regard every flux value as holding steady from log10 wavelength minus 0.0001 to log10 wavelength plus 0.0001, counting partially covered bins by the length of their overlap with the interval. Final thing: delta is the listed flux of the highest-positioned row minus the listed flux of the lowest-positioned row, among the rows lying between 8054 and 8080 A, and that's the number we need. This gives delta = -2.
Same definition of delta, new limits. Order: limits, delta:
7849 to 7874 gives 1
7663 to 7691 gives 2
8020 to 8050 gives 0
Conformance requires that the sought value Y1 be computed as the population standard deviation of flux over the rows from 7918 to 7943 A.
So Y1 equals 1.0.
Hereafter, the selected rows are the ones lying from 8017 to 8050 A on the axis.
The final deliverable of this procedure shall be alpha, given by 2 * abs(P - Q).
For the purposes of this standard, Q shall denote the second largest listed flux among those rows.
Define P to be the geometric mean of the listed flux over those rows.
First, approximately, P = 17.0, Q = 18.25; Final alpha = 2.41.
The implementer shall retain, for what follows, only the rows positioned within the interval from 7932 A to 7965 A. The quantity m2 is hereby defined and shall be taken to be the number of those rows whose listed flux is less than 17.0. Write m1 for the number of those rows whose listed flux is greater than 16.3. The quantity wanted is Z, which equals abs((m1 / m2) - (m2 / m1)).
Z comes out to 3.2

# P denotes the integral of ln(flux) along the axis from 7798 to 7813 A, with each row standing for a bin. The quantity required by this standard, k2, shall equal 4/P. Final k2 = 0.094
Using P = 42.6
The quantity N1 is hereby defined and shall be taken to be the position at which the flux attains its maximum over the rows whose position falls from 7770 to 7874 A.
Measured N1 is 7807.27 A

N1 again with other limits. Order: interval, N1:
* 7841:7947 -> 7923.17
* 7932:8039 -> 7970.75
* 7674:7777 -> 7717.90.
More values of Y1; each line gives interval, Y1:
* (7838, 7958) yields 1.8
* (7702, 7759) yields 1.6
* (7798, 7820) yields 1.0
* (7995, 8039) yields 0.8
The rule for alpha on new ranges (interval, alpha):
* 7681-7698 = 1.16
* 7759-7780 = 1.84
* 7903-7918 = 3.91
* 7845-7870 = 1.64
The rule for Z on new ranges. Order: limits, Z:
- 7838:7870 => 1.0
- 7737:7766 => 3.2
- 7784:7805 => 0.0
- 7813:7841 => 0.4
